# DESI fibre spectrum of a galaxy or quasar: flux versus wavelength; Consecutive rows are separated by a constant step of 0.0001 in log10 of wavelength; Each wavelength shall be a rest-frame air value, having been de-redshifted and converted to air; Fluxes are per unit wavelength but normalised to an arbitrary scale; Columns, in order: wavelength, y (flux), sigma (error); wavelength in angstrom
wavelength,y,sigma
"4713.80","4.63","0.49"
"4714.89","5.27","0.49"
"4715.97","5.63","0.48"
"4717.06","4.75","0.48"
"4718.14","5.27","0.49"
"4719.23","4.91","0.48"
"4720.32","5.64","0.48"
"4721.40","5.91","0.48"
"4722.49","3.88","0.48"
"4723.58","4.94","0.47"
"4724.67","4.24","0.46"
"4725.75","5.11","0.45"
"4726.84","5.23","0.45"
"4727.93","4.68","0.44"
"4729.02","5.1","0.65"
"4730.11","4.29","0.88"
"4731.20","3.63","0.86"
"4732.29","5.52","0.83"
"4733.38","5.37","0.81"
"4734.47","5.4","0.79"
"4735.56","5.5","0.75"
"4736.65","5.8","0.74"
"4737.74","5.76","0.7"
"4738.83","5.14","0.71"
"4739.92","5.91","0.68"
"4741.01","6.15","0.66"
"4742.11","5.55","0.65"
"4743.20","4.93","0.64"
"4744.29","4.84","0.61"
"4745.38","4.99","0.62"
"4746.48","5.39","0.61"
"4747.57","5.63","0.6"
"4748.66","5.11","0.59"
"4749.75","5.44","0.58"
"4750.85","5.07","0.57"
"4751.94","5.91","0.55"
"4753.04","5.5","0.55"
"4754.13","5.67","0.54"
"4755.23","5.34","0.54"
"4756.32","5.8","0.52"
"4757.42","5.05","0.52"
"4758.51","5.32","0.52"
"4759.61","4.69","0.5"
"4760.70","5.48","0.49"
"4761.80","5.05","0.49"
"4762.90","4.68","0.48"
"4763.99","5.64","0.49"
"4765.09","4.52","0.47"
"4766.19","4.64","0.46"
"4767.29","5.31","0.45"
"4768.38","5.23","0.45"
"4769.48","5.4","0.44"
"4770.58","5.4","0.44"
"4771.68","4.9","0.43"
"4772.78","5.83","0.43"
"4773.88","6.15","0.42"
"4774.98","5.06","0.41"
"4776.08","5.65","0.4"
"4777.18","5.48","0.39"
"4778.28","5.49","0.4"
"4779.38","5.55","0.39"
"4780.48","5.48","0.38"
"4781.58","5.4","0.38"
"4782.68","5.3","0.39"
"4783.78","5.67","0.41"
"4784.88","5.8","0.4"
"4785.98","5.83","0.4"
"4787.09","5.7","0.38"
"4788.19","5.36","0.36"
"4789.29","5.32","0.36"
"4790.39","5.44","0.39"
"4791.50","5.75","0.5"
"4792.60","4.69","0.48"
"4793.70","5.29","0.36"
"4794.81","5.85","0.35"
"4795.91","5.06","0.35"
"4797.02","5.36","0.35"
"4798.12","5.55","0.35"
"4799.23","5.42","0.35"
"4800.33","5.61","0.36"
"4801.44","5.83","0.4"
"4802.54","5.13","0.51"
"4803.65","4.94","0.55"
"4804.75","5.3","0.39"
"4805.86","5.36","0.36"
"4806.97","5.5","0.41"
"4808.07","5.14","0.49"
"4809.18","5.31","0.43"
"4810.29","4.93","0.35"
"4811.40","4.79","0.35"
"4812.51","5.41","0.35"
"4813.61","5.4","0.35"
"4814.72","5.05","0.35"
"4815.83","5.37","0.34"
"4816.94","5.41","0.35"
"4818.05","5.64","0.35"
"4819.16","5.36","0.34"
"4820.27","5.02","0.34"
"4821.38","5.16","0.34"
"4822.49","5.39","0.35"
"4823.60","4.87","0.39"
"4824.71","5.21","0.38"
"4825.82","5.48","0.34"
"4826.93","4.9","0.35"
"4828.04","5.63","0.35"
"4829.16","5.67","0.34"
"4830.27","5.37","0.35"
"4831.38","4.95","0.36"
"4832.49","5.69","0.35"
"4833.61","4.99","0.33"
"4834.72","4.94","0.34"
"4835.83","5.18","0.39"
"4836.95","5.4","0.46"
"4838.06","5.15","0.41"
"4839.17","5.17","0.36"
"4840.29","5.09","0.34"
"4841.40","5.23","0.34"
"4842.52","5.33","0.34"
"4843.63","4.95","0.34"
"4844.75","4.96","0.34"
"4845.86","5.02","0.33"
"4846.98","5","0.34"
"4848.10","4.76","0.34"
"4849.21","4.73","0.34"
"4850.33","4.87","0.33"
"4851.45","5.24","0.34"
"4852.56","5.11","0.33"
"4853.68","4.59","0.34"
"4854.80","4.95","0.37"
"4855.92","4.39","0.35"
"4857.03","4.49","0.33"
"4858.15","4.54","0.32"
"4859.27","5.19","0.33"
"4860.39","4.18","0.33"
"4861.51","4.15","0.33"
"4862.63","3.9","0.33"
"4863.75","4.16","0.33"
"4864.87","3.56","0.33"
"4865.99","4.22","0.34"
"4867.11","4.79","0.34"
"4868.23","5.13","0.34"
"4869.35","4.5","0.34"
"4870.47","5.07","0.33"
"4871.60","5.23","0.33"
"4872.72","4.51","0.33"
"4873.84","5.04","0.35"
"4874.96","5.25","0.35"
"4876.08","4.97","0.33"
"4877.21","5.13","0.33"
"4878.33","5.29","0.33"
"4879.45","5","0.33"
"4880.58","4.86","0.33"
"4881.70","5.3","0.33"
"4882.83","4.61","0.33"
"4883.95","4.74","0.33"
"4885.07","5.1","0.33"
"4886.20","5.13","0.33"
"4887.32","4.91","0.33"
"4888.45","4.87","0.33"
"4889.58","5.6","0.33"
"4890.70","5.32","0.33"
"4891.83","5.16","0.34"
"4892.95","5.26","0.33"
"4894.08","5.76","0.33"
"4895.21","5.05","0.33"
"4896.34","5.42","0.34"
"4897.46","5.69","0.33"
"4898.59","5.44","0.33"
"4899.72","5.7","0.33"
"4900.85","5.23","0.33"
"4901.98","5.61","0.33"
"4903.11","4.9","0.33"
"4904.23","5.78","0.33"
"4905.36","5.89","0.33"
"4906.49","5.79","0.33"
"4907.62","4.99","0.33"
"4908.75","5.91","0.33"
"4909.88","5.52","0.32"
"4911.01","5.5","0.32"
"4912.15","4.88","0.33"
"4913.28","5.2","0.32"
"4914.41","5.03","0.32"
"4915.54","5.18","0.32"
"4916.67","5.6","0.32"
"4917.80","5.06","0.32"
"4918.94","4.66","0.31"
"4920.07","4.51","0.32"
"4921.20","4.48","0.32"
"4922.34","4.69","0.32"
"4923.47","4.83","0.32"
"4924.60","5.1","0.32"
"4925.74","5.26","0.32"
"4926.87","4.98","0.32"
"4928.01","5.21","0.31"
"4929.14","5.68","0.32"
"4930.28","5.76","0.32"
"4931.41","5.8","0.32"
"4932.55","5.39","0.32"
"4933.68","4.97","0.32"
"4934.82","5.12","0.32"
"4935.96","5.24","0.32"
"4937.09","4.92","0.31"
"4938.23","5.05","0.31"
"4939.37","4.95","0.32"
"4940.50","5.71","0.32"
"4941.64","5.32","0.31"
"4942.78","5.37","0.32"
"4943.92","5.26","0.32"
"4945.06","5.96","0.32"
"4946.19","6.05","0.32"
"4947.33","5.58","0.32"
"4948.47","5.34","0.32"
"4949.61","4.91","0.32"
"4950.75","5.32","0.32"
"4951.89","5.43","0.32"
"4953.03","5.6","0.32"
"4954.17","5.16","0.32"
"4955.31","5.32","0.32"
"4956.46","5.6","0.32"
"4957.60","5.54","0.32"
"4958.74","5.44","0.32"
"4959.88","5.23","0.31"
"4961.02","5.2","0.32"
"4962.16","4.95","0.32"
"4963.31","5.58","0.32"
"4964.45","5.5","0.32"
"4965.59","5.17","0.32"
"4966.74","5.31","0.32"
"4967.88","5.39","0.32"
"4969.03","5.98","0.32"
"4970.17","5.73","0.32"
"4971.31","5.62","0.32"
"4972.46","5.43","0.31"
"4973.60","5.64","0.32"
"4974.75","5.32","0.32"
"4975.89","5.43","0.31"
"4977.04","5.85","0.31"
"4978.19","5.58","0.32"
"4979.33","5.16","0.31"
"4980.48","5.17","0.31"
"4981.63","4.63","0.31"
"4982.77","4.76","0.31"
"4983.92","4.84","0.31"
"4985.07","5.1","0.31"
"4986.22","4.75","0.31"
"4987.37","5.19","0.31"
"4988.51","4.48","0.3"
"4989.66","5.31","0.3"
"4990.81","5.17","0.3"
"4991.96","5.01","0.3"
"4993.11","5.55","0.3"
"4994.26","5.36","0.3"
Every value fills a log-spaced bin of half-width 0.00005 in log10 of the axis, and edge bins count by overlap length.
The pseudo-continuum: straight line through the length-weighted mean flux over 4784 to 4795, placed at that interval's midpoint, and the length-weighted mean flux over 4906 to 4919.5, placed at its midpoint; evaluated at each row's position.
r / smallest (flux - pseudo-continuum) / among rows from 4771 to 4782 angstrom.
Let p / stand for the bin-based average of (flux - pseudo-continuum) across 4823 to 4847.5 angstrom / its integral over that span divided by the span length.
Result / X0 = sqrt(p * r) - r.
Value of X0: 1.0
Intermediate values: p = -0.2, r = -0.6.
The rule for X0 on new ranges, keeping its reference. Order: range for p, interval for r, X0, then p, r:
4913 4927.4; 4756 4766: 1.6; -0.3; -1.0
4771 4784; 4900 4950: 0.9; 0.0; -0.8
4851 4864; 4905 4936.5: 1.6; -0.8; -0.8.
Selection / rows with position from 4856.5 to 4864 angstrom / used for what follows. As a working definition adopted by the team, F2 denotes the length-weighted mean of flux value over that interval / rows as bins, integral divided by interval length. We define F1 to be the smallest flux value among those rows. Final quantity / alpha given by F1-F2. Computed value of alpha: -0.48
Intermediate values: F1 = 3.9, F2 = 4.4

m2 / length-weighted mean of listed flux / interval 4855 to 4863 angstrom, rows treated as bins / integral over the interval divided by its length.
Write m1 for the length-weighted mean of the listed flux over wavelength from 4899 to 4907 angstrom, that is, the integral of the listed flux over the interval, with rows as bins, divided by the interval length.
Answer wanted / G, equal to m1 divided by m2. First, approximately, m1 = 5.6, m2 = 4.4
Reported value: 1.25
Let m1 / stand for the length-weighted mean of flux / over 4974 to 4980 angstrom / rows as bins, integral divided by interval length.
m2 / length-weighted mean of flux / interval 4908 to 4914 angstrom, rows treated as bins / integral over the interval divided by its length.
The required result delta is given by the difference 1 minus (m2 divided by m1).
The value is 0.016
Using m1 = 5.46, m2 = 5.4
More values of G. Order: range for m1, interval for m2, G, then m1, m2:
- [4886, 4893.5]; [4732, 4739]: 0.94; 5.2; 5.5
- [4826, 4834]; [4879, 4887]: 1.07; 5.3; 5.0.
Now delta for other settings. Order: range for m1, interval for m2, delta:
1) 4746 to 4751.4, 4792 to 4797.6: 0.014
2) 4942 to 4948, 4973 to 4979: 0.014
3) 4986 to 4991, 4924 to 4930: -0.056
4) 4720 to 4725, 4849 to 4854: -0.003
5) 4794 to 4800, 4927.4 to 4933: -0.022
